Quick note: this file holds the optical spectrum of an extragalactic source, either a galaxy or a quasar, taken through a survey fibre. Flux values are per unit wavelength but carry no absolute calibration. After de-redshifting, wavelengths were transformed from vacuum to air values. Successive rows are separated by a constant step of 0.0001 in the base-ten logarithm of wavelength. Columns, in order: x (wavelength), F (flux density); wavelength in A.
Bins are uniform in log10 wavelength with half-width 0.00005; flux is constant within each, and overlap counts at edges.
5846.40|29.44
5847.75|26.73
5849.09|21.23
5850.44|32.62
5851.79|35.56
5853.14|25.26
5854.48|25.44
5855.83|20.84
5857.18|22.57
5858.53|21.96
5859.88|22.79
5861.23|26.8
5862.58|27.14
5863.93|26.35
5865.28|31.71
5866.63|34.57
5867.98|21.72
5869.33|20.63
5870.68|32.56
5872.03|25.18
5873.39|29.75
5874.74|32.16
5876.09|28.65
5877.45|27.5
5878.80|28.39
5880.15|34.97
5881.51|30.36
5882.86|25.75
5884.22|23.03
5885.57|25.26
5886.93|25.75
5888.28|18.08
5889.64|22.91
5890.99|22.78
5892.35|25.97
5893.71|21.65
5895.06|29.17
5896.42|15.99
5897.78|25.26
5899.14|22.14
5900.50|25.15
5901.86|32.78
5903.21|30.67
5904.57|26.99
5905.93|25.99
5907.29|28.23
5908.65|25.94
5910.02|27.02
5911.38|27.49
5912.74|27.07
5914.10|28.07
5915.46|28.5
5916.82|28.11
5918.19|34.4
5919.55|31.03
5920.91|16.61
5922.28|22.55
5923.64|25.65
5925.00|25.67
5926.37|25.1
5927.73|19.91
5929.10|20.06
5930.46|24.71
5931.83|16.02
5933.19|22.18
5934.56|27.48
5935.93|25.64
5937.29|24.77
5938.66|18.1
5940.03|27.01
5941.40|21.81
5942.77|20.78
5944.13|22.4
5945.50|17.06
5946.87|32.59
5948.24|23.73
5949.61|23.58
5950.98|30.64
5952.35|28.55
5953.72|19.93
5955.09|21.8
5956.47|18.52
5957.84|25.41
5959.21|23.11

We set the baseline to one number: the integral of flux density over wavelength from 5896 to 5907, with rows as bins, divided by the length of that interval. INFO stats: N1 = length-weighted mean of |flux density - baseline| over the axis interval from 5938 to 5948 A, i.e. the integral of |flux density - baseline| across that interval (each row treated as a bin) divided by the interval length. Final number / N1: 5.2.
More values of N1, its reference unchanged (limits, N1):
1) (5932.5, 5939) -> 2.7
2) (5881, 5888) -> 2.0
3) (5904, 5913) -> 1.0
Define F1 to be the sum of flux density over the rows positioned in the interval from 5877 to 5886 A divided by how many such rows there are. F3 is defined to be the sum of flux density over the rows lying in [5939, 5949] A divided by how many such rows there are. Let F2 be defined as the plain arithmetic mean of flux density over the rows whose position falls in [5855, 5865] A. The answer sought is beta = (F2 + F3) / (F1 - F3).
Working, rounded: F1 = 28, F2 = 24.1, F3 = 23.6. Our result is 11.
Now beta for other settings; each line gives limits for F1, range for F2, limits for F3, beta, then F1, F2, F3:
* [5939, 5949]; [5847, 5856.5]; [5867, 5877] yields -15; 24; 26.8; 27.2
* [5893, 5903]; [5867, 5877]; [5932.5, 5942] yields 69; 25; 27.2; 23.9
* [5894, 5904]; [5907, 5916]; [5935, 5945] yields 17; 26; 27.5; 22.9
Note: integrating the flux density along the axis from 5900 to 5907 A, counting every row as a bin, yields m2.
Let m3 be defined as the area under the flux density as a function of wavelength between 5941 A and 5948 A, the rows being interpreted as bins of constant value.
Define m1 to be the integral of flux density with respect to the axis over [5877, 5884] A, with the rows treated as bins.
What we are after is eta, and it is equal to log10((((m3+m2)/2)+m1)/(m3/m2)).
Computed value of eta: 2.67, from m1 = 203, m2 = 199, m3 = 161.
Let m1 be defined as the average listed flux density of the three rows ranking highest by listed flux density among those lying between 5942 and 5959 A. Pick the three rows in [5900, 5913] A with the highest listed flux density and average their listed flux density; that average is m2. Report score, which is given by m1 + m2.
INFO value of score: 61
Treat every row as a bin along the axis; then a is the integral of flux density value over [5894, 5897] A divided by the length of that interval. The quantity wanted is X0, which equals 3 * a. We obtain 68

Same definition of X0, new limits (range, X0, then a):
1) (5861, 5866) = 85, 28.2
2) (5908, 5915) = 81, 27.2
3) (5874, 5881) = 91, 30.3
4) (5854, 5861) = 69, 22.9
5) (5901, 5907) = 87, 29.0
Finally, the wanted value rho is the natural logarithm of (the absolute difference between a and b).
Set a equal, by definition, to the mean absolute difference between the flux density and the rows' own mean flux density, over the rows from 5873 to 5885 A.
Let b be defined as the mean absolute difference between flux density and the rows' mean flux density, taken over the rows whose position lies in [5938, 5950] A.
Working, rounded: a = 2.5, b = 3.3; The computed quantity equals -0.3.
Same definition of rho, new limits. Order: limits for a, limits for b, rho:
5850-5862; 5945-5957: -0.5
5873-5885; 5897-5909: -1.7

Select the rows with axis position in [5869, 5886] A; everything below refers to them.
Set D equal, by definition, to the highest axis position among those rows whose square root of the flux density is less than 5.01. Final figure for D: 5884.22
